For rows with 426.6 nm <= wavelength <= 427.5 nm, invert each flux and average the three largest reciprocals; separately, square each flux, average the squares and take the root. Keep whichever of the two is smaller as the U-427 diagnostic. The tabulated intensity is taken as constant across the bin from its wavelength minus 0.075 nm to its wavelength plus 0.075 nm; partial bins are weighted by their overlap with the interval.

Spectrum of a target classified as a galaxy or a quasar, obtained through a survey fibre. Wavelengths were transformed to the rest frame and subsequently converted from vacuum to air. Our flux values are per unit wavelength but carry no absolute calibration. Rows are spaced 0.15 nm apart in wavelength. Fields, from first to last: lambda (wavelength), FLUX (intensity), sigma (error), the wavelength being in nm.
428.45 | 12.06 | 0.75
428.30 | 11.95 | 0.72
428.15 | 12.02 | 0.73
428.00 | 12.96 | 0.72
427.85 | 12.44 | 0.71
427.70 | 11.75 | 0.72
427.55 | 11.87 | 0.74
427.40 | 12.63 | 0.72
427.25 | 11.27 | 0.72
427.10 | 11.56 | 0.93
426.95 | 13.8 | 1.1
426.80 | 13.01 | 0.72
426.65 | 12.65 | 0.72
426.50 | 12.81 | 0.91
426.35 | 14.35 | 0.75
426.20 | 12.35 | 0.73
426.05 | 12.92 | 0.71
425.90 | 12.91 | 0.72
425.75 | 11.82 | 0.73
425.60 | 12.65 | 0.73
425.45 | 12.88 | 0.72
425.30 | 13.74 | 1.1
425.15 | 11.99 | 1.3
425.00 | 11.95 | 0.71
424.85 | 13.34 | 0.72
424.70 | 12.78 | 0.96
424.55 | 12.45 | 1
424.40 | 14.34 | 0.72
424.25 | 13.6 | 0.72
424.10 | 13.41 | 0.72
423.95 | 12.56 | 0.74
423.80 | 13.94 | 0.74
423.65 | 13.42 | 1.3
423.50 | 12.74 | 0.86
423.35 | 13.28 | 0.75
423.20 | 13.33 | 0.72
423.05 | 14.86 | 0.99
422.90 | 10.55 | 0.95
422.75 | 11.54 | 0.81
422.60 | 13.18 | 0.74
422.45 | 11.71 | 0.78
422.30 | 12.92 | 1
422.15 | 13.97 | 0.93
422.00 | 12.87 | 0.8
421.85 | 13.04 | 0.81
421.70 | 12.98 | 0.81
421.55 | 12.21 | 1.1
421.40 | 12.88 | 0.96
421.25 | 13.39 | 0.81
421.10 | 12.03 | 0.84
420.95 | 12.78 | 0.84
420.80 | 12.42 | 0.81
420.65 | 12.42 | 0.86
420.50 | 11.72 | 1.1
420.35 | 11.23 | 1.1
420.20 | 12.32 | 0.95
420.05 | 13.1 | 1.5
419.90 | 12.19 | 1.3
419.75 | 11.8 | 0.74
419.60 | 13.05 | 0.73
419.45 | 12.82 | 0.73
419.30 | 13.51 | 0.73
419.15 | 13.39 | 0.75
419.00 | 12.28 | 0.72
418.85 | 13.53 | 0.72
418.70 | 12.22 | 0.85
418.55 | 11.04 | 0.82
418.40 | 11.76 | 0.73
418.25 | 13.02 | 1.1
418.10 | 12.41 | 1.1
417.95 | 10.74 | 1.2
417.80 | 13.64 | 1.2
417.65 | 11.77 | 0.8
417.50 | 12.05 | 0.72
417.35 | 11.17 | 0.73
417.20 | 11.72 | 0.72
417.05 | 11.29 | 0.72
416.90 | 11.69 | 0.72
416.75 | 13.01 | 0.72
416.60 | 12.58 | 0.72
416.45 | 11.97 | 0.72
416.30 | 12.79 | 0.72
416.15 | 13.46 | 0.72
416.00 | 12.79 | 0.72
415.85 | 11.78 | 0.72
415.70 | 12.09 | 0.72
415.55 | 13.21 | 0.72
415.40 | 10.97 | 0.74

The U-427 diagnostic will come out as 0.085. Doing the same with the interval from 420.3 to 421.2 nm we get 0.086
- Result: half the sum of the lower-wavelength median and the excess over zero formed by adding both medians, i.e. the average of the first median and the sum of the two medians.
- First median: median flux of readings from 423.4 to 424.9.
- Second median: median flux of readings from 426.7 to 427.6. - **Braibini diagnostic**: 19.5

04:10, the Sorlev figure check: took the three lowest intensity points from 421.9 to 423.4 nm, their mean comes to 11.3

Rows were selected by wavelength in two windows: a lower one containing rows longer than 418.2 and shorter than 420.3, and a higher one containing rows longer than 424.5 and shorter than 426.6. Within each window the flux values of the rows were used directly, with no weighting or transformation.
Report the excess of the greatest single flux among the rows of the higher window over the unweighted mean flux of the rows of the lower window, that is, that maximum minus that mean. 1.8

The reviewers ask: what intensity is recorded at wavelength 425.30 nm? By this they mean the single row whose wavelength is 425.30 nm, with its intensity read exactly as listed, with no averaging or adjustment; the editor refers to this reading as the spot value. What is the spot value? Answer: 13.74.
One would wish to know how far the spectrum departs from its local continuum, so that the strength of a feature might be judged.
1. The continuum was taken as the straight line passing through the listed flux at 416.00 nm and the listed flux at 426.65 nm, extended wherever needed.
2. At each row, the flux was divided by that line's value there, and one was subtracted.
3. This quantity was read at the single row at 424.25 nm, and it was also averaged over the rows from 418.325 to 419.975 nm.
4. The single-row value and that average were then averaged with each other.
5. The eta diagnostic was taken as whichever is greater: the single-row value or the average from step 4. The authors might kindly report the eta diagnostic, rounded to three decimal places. 0.072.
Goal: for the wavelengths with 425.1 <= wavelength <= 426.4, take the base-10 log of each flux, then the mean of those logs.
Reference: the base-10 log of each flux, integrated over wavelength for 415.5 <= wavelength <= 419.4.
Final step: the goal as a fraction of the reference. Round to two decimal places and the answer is 0.26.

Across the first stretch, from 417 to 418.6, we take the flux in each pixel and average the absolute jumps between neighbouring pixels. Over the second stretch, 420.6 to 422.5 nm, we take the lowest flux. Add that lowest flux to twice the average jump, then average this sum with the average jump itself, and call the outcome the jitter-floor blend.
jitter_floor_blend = 7.5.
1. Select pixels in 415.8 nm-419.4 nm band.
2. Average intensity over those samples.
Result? 12.32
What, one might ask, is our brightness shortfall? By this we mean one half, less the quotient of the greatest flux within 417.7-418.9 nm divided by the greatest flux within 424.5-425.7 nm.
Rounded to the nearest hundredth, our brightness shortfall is -0.49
